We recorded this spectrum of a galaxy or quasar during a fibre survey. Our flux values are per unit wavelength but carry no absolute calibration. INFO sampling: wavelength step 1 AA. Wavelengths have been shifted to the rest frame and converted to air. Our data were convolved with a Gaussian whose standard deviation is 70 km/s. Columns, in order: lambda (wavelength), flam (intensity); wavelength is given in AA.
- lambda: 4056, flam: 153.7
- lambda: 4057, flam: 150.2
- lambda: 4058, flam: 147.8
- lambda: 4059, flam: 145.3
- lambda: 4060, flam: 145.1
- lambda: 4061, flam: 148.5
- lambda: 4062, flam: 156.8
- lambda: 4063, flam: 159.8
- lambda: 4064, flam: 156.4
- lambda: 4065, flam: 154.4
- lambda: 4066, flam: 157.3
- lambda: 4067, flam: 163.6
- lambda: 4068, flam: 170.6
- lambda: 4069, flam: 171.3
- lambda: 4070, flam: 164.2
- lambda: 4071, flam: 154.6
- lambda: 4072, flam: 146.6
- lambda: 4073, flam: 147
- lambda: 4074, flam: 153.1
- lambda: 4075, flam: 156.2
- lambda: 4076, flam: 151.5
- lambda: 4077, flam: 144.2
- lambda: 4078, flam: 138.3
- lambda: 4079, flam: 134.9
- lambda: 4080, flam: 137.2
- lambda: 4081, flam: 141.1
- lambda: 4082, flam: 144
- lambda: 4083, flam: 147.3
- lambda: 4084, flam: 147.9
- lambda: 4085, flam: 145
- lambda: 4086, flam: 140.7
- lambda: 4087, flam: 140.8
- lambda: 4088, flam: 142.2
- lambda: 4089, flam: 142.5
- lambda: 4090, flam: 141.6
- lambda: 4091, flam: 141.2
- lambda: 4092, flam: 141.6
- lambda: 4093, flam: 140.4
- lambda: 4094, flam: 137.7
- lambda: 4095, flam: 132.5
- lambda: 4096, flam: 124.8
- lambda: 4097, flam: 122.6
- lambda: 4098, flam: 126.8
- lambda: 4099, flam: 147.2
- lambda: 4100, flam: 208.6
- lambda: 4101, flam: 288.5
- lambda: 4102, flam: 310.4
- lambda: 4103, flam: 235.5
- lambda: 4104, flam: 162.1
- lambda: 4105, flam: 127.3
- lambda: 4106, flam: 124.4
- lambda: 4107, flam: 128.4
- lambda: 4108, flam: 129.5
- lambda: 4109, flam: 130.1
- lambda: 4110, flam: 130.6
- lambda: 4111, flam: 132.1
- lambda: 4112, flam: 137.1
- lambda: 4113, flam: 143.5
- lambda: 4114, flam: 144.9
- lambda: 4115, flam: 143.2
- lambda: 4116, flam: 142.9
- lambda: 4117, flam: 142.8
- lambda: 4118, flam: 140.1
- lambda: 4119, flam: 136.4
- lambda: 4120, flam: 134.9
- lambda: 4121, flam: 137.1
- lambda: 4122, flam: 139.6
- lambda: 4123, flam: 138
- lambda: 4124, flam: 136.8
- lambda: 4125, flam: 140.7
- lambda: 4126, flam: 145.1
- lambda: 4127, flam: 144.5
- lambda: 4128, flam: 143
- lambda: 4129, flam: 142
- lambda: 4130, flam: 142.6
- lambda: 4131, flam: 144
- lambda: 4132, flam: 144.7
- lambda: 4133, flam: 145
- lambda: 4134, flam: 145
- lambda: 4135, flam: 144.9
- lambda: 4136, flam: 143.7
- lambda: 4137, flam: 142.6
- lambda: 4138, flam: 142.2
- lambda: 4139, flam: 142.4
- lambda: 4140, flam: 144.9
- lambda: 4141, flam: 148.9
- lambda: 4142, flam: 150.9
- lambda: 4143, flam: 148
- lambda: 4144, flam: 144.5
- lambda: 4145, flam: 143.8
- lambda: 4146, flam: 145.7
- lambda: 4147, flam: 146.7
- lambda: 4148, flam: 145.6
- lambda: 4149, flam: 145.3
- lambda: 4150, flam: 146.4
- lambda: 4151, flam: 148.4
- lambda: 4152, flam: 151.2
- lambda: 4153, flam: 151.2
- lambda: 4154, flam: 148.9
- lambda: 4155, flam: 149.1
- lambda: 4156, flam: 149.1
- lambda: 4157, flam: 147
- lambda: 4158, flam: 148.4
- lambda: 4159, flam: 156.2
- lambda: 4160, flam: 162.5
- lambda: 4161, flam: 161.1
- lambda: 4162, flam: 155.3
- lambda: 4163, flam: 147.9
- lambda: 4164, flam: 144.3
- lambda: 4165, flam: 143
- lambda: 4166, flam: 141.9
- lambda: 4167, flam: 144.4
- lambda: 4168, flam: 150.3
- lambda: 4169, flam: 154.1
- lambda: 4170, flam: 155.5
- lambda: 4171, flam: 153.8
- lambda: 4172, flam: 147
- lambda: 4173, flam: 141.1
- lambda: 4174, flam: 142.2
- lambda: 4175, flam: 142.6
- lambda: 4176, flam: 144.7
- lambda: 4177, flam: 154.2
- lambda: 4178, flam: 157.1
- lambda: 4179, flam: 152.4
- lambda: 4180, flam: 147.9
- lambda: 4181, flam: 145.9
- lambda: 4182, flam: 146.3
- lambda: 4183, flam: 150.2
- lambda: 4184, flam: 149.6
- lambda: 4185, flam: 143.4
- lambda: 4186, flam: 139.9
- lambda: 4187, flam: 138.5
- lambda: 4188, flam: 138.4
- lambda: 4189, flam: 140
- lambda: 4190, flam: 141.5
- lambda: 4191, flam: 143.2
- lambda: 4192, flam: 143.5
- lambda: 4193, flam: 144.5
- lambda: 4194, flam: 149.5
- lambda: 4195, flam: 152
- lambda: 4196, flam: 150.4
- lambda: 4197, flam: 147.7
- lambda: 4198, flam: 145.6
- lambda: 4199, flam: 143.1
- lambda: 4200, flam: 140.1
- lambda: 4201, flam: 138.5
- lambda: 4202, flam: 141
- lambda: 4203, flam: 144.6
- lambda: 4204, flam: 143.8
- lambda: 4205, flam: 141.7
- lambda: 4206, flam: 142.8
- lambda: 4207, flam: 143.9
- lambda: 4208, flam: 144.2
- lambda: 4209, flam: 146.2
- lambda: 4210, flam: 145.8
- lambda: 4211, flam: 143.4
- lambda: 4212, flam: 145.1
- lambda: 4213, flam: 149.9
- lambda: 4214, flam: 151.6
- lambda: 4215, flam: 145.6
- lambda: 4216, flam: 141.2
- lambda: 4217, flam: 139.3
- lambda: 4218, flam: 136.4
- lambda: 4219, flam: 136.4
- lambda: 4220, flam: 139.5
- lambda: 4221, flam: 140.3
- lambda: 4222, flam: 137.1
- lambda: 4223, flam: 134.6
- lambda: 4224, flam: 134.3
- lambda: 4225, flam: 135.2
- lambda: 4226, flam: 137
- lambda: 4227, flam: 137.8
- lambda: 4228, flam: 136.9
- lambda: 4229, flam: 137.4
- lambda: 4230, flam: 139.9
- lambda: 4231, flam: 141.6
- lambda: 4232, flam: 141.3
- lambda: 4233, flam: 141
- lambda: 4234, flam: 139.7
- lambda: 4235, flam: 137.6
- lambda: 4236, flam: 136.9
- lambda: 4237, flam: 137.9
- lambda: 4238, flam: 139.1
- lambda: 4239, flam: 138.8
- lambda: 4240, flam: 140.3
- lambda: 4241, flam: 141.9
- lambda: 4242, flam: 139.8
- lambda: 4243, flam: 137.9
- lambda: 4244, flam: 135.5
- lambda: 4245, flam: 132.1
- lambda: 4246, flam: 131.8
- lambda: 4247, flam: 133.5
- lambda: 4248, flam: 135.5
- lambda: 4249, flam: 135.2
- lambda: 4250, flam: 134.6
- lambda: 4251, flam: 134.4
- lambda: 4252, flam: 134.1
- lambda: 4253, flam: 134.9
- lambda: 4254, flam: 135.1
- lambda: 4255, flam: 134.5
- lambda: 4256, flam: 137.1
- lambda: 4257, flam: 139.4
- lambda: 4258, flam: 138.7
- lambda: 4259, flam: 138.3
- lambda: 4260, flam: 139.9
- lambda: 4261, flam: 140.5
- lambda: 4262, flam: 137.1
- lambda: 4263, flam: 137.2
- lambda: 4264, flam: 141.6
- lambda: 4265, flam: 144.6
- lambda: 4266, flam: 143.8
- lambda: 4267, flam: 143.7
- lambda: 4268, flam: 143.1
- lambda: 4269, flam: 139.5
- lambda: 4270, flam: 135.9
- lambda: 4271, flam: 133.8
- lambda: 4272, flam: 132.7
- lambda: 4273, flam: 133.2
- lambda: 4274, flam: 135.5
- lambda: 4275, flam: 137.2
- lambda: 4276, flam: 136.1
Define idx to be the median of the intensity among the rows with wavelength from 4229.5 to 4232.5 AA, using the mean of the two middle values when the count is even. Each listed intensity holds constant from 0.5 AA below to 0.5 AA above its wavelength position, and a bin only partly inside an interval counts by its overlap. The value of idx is 141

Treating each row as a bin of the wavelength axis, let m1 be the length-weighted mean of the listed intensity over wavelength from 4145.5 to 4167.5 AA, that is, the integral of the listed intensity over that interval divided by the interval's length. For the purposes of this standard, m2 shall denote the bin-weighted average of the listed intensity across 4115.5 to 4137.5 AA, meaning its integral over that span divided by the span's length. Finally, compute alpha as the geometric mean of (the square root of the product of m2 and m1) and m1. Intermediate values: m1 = 149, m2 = 142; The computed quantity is 147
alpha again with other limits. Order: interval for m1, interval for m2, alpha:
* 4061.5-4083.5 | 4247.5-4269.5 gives 149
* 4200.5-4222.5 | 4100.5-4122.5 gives 146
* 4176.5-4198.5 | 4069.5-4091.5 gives 146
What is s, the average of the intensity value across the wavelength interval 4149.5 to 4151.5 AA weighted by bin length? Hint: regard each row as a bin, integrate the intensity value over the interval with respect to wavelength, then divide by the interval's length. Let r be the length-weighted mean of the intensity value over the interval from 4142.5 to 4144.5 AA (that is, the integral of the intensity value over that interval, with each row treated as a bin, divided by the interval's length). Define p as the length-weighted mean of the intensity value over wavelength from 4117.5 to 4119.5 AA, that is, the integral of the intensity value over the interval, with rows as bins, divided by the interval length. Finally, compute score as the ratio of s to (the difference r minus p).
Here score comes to 18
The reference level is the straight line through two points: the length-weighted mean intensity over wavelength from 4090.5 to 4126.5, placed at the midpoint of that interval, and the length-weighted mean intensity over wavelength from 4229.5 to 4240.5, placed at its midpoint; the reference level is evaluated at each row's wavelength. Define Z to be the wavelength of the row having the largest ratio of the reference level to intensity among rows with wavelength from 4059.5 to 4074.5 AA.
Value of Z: 4060 AA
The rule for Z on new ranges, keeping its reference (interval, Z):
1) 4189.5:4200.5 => 4200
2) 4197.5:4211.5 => 4201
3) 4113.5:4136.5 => 4120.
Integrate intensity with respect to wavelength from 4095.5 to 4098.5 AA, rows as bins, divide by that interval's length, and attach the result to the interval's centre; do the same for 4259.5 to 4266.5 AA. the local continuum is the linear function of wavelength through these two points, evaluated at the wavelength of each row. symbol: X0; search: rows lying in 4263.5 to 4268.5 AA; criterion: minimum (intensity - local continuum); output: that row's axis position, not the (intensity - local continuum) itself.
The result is 4264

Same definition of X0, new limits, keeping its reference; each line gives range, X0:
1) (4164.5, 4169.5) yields 4166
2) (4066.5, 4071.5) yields 4071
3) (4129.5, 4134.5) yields 4130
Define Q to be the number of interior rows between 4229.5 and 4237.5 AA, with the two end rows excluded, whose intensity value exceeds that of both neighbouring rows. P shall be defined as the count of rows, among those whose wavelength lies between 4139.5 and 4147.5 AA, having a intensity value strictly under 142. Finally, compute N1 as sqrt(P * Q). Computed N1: 0.0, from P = 0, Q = 1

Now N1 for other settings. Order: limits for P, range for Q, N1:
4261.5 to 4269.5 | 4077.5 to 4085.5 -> 2.0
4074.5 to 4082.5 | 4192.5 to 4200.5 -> 2.0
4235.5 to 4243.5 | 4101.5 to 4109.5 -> 0.0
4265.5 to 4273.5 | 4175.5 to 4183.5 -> 2.2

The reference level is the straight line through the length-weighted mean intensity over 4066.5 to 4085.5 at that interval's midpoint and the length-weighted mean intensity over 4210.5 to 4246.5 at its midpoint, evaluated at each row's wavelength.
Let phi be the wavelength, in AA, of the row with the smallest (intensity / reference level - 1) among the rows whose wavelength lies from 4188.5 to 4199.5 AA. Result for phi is 4189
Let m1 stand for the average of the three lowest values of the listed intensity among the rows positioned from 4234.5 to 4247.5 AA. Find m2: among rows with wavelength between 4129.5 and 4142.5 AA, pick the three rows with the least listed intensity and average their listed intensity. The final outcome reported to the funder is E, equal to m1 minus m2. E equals -10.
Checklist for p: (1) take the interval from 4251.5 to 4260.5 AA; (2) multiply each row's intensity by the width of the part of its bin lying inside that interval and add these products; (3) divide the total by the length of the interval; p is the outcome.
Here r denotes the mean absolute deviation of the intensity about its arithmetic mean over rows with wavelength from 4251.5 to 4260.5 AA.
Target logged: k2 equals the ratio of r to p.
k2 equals 0.0145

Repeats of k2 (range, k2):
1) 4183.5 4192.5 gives 0.0183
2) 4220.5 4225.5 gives 0.0141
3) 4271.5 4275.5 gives 0.0126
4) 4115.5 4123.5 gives 0.0171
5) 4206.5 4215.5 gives 0.0139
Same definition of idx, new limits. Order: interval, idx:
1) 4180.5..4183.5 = 146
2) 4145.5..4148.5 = 146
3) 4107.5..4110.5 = 130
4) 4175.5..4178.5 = 154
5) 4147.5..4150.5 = 146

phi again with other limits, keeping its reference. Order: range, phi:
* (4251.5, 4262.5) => 4252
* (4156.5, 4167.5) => 4166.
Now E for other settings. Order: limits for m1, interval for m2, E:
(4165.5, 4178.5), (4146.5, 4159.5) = -4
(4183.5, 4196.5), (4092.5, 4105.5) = 14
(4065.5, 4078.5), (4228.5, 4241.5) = 6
